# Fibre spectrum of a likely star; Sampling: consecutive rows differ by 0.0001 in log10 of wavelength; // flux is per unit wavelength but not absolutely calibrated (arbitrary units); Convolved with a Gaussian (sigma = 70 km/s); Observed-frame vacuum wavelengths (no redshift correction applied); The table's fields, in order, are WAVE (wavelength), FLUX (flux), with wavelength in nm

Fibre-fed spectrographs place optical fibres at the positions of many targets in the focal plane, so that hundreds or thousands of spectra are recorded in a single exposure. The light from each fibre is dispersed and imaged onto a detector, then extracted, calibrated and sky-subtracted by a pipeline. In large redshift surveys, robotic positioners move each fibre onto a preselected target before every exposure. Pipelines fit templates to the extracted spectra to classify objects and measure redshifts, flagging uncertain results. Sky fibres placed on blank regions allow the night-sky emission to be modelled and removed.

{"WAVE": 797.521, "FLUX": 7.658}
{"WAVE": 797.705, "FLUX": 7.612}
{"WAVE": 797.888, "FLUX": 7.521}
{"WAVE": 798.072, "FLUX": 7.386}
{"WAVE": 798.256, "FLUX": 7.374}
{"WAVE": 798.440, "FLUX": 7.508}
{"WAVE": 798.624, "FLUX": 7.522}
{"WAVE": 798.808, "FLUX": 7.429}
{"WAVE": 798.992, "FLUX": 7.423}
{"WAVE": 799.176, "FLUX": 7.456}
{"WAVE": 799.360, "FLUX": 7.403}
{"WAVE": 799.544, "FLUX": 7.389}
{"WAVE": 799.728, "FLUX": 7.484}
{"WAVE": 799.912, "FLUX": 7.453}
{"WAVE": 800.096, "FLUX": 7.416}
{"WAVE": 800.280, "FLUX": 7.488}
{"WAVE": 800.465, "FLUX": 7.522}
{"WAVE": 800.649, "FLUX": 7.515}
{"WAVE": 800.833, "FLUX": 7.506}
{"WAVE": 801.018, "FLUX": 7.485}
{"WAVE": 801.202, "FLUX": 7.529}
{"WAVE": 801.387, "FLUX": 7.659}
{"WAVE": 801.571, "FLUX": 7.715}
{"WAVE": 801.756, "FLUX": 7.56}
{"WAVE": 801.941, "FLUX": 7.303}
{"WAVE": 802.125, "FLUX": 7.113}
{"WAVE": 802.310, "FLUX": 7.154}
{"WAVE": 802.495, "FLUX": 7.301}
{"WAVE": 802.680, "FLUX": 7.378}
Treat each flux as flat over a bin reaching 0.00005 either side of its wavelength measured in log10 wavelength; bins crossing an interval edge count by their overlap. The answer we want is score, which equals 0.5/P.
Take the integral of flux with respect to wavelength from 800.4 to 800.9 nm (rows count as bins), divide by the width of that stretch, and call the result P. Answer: 0.0664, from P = 7.53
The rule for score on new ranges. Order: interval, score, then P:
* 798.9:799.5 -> 0.0673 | 7.43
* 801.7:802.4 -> 0.0688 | 7.27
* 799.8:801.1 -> 0.0668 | 7.48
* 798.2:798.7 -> 0.0669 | 7.47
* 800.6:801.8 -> 0.0661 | 7.57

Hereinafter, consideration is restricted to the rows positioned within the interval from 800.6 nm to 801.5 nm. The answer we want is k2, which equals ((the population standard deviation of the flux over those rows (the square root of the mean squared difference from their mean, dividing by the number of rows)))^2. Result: 0.0038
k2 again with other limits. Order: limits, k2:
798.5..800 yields 0.0017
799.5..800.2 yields 0.0013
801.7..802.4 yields 0.0307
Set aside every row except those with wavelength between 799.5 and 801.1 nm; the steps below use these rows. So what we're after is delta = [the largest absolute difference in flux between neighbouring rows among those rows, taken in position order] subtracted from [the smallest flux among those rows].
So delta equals 7.29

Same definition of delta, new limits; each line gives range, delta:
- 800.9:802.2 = 6.86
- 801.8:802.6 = 6.92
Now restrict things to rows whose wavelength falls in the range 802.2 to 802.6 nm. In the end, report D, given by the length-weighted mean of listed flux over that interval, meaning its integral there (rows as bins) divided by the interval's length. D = 7.21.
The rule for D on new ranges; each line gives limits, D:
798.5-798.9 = 7.47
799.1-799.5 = 7.43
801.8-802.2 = 7.26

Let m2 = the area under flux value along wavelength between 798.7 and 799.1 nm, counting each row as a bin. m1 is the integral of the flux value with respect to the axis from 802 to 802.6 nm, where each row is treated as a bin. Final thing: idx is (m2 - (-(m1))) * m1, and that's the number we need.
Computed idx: 31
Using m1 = 4.3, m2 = 3.0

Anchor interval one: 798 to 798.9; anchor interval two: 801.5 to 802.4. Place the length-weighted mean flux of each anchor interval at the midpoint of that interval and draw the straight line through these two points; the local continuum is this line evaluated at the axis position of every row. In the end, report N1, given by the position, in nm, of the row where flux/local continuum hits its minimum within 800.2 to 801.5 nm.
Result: 800.280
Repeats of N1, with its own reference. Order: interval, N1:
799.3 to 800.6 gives 799.544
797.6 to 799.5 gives 798.256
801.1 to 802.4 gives 802.125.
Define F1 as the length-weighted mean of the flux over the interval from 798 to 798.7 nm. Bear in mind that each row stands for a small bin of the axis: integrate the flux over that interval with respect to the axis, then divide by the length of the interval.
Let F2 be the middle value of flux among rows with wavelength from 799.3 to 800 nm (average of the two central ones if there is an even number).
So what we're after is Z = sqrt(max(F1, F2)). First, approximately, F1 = 7.44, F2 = 7.43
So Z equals 2.73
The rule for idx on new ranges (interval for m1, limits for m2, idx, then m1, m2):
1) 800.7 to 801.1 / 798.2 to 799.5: 38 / 3.0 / 9.7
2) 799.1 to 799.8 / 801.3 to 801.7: 43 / 5.2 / 3.1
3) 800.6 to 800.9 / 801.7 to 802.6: 20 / 2.3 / 6.5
